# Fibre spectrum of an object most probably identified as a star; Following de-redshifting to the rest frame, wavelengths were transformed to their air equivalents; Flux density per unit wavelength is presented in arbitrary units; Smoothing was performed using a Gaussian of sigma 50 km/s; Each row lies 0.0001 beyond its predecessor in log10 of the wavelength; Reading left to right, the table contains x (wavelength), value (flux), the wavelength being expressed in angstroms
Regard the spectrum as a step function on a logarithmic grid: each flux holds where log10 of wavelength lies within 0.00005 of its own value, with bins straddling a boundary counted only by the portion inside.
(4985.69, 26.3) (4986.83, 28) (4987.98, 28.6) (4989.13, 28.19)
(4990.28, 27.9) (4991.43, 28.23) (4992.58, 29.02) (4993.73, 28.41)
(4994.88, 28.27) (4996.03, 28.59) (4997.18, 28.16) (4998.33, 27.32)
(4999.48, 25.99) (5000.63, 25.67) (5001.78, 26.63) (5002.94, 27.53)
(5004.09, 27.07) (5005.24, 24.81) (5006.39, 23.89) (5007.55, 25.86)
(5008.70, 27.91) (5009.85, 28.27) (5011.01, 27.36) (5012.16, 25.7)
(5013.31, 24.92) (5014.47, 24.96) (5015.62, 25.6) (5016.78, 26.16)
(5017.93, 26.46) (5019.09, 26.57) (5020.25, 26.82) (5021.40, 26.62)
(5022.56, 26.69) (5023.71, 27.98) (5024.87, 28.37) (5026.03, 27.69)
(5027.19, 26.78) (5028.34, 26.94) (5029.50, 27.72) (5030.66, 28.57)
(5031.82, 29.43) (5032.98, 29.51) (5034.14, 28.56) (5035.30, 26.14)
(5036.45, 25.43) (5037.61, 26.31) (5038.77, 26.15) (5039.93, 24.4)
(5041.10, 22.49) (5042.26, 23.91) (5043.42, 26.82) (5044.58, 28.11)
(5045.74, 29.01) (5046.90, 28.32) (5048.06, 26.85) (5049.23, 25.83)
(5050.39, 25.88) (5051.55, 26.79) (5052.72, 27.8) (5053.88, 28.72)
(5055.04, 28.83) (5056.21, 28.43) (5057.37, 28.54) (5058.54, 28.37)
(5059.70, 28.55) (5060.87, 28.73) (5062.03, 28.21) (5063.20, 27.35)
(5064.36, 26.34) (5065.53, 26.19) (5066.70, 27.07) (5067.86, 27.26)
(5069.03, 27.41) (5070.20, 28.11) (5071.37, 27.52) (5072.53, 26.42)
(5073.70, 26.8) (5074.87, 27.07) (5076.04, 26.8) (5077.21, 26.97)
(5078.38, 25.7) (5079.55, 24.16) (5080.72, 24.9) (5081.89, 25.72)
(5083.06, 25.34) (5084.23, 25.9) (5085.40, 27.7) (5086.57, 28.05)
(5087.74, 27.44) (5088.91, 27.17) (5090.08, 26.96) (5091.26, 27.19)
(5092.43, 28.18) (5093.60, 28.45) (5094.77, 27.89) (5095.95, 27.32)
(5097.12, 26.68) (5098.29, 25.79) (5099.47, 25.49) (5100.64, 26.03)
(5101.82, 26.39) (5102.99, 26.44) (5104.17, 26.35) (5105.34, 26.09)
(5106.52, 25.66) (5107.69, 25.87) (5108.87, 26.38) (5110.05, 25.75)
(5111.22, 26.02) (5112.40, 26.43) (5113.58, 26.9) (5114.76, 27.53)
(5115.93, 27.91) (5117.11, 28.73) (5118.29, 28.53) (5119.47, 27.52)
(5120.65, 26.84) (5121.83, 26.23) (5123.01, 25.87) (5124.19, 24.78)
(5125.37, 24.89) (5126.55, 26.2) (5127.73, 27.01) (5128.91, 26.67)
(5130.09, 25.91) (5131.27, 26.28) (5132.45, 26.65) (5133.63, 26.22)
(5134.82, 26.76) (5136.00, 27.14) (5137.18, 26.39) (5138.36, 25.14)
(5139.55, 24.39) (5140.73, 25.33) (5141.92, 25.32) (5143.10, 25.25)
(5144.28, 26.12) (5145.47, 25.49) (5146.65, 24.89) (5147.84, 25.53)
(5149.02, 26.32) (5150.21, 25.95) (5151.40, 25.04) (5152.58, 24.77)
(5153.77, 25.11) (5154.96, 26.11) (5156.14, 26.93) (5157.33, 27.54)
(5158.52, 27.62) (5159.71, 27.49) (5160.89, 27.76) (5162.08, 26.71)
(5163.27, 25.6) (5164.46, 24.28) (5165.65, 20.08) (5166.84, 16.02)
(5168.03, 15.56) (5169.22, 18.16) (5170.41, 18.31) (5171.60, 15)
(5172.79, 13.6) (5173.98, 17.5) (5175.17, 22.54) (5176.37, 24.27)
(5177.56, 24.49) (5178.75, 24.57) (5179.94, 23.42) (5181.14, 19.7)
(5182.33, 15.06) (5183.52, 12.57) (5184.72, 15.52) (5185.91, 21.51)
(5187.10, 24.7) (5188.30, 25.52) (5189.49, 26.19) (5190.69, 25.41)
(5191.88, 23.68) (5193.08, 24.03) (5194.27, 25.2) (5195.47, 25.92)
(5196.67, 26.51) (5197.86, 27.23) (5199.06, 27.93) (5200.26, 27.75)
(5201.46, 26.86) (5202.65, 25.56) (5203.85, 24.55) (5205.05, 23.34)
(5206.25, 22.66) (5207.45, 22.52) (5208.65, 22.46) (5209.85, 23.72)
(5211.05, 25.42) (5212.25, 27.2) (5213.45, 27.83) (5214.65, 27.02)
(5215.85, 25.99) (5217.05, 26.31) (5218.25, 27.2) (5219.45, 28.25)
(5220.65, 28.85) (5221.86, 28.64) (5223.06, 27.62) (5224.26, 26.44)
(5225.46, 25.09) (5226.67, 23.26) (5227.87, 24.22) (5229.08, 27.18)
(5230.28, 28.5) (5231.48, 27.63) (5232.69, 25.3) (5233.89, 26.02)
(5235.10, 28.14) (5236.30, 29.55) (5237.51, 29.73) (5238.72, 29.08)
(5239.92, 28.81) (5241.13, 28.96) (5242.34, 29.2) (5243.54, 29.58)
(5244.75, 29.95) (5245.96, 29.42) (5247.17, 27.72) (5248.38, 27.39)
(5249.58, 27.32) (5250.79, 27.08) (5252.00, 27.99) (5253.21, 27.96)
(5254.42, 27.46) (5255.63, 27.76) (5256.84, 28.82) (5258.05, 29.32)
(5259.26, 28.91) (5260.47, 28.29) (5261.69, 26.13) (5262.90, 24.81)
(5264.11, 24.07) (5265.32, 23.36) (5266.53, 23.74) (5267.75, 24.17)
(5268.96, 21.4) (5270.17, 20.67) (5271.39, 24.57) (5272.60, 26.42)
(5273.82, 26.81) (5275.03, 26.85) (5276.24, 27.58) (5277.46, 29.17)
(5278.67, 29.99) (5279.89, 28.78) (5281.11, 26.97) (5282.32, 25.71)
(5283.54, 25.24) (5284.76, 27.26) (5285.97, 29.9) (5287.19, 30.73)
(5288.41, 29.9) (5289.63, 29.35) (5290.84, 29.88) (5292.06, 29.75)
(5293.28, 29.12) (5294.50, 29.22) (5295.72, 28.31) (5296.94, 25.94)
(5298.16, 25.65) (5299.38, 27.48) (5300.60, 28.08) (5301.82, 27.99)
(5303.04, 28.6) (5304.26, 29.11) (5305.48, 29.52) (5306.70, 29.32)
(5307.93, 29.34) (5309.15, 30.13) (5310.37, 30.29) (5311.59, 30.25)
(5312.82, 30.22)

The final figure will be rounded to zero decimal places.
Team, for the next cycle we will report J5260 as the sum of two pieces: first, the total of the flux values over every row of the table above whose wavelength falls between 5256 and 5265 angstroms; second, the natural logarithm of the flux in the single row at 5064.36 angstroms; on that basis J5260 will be 194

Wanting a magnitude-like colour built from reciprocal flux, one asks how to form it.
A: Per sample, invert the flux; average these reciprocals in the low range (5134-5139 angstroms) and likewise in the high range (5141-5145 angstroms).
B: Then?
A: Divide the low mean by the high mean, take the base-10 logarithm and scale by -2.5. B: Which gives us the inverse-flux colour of 0.03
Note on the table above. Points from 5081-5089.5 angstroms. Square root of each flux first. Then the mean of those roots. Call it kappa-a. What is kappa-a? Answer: 5.17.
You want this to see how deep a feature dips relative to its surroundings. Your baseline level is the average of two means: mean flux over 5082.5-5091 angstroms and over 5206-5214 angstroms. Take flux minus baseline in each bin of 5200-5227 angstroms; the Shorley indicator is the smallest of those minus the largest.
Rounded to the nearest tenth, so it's -6.4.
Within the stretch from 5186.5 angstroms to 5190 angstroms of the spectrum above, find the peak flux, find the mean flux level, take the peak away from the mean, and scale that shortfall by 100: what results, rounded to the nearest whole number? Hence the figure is -72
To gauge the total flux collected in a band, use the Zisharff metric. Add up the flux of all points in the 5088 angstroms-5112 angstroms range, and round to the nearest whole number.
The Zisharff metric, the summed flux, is 532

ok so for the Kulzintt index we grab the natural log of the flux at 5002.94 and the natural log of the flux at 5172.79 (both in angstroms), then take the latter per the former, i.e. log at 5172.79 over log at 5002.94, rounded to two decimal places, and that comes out 0.79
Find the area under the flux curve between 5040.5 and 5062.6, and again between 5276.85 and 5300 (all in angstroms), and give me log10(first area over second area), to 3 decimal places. -0.035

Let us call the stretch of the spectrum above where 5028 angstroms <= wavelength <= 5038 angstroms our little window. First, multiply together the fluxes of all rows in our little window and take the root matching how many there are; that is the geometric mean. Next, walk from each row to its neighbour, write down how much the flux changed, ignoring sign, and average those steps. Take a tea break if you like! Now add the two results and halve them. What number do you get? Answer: 14.3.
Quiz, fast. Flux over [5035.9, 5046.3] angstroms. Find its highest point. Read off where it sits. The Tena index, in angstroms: 5045.74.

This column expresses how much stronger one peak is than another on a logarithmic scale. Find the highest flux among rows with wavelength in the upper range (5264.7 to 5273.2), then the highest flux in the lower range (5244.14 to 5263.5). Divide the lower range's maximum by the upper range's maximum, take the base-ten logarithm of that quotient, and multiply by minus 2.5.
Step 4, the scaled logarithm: -0.14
